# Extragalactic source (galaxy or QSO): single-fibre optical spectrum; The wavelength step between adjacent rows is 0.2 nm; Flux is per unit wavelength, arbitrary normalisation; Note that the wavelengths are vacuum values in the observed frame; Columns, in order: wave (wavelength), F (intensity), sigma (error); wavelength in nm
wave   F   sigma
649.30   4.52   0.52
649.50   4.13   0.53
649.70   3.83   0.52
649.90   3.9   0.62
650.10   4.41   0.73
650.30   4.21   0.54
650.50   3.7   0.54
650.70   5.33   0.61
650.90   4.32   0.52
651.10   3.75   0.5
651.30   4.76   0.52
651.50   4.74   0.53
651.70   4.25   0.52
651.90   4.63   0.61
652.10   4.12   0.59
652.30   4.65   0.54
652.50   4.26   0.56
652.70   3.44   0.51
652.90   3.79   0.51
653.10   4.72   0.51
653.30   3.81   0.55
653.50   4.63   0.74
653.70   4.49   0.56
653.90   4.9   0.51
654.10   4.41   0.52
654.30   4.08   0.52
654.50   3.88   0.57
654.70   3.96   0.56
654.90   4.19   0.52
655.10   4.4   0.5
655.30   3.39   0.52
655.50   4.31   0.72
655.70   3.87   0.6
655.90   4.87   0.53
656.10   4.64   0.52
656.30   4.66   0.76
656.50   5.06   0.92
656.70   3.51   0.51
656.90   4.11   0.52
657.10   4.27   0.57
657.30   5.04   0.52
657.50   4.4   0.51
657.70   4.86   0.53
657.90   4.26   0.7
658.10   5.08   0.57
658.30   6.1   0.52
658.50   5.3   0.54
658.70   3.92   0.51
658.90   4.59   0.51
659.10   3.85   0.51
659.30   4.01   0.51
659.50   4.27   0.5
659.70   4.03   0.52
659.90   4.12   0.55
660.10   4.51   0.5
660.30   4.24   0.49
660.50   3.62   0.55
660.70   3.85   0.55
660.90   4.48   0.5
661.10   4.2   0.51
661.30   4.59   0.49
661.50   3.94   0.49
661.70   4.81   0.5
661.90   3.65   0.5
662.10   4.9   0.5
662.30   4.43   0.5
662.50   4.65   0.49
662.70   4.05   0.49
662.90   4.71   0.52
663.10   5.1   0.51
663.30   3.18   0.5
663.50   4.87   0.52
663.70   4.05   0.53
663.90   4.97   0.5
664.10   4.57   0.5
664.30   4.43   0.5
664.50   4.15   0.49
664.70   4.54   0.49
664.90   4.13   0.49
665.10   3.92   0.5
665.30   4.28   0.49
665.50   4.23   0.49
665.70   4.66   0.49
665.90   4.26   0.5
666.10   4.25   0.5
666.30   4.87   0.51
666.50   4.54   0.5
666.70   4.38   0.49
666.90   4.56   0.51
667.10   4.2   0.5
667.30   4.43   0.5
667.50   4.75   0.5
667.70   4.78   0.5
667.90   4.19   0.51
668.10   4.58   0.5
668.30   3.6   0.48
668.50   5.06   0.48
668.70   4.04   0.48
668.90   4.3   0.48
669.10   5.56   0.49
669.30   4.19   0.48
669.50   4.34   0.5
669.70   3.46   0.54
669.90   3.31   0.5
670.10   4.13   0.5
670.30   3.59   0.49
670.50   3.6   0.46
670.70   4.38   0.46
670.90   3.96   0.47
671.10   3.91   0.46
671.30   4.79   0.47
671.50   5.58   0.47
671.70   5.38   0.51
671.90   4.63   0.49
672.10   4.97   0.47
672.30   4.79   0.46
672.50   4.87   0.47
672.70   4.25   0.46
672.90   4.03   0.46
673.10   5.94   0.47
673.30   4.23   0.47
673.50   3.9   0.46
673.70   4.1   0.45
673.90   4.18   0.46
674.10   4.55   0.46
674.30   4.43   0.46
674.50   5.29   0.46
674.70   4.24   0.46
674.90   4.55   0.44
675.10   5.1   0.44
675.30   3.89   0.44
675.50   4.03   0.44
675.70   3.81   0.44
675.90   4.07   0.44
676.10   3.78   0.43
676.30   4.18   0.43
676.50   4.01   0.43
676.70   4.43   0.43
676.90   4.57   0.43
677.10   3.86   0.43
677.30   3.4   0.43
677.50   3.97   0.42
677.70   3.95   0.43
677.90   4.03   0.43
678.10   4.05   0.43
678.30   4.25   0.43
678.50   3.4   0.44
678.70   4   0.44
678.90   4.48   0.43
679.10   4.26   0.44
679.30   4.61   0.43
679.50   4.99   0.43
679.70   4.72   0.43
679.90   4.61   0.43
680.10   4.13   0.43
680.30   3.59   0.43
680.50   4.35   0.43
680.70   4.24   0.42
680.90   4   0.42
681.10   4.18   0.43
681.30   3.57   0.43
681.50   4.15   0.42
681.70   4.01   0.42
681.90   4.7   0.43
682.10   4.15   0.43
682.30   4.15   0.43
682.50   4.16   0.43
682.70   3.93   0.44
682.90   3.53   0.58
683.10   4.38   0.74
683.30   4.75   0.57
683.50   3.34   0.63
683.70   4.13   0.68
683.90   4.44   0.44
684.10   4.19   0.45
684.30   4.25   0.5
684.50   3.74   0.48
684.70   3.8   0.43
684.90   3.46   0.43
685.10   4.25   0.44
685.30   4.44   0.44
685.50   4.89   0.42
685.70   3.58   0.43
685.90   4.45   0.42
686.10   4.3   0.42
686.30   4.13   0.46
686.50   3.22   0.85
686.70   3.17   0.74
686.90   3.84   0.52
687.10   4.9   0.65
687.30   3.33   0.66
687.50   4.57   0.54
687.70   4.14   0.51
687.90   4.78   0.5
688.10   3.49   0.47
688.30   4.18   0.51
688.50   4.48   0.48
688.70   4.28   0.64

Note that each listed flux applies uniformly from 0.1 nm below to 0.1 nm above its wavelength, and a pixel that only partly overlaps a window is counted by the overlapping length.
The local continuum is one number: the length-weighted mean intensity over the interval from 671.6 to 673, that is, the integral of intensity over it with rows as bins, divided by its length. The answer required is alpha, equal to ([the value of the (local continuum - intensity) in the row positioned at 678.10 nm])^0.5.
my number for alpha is 0.81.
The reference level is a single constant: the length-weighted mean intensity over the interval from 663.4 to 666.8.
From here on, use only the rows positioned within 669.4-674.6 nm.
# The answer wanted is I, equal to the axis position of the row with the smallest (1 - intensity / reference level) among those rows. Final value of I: 673.10 nm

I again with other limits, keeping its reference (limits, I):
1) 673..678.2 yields 673.10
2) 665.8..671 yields 669.10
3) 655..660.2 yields 658.30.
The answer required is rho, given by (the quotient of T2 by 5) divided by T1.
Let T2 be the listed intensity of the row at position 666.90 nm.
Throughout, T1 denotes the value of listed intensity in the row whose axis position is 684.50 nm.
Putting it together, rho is 0.244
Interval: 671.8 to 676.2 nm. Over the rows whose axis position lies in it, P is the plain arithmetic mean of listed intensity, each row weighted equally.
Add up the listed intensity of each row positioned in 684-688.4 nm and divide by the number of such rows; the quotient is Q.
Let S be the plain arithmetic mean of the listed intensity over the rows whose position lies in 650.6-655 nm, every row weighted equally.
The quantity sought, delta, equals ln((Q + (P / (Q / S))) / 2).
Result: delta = 1.48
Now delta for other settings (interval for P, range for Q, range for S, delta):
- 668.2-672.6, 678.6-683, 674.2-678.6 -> 1.45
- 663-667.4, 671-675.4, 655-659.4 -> 1.49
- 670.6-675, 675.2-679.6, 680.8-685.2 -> 1.46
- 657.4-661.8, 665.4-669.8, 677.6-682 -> 1.46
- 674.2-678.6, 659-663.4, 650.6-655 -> 1.44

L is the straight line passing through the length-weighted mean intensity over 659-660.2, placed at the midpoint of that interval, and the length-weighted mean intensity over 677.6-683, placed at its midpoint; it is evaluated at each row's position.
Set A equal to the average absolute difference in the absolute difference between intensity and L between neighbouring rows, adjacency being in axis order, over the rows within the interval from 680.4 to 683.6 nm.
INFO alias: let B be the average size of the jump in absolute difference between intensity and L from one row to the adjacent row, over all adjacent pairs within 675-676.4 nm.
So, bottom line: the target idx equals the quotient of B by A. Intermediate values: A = 0.28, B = 0.32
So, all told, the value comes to 1.2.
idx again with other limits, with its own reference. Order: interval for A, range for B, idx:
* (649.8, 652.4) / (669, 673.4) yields 1.3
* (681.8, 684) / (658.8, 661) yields 0.6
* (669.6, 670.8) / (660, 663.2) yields 0.9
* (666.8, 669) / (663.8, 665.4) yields 0.8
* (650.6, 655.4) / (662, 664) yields 1.2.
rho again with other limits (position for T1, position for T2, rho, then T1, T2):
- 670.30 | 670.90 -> 0.221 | 3.59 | 3.96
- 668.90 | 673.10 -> 0.276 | 4.3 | 5.94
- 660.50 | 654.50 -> 0.214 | 3.62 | 3.88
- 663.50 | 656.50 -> 0.208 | 4.87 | 5.06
